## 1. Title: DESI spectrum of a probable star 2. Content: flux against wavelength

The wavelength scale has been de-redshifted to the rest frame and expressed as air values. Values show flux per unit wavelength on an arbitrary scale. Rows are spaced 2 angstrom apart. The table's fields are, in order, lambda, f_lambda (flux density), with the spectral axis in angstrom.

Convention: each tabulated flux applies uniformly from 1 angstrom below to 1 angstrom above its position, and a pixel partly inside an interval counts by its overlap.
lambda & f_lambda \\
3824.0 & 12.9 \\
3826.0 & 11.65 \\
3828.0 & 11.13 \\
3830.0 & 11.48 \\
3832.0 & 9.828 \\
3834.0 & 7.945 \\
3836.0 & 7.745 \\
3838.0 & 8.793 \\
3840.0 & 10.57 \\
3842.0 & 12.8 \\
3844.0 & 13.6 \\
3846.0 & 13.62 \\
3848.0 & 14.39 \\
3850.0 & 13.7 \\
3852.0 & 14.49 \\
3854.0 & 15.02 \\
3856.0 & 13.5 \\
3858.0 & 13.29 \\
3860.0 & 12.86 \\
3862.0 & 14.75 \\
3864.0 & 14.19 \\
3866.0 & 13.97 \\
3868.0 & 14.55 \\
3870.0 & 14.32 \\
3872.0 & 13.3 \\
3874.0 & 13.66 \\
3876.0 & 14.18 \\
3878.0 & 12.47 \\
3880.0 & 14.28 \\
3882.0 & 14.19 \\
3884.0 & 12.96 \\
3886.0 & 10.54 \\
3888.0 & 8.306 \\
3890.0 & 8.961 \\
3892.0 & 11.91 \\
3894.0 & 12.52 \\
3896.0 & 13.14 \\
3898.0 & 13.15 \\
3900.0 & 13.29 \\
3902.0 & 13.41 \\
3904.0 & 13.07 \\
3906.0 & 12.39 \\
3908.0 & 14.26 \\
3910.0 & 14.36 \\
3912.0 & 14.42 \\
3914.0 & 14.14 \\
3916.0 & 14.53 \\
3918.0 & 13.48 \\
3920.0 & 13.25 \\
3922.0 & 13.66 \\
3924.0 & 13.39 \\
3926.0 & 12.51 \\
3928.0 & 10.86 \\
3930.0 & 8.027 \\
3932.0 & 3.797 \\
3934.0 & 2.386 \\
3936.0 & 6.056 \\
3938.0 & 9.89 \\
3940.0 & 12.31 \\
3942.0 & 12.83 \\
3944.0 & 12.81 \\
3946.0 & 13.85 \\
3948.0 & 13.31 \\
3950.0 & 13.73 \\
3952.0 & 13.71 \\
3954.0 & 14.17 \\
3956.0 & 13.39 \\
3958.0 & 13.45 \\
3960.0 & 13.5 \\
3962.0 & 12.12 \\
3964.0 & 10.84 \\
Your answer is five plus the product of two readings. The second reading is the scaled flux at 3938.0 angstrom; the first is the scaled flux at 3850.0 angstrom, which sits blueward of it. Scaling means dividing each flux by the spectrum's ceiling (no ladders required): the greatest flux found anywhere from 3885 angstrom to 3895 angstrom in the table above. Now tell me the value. 5.86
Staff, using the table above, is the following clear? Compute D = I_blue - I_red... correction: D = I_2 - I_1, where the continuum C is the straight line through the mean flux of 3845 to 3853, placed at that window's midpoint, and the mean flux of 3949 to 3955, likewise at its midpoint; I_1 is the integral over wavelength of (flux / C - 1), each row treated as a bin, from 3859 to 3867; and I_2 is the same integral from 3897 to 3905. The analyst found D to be -0.4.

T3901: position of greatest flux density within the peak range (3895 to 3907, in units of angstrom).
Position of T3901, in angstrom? 3902.0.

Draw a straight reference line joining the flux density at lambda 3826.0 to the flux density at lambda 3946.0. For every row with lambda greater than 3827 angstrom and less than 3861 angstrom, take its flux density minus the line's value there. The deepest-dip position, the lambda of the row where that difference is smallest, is 3836.0 angstrom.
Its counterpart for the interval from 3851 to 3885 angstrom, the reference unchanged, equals 3878.0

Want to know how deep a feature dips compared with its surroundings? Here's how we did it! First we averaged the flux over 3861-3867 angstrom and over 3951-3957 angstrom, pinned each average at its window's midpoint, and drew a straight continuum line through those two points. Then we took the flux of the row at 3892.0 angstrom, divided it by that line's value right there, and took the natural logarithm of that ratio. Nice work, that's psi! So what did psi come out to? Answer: -0.17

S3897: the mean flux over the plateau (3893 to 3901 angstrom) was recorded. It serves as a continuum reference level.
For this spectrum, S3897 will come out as 13.0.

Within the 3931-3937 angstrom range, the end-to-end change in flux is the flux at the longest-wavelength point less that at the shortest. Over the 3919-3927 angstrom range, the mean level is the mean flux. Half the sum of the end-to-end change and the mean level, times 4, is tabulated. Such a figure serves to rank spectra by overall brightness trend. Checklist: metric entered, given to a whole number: 31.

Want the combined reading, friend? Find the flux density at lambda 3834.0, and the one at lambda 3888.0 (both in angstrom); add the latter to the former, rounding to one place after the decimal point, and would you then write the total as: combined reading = 16.3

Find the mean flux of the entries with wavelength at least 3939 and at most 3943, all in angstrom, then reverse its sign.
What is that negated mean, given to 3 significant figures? -12.6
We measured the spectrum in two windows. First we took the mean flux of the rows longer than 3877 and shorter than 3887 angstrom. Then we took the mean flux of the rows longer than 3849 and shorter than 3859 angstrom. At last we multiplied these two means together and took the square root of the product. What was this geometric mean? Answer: 13.4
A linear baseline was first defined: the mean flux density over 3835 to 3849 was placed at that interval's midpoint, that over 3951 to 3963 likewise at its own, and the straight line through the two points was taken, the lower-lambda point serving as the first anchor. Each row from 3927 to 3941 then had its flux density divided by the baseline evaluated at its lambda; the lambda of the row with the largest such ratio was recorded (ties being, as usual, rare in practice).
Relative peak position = 3940.0 angstrom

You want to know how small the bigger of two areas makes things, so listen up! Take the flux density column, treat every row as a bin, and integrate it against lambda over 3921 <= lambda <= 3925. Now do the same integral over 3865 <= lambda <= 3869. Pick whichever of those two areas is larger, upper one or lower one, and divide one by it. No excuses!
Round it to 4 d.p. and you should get 0.0175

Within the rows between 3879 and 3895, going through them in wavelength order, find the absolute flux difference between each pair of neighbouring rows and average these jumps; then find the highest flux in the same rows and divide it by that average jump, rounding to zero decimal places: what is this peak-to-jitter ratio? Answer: 10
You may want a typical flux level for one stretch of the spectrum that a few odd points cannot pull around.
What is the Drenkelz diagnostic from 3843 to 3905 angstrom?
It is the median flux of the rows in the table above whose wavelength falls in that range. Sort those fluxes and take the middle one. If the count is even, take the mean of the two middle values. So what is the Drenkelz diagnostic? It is 13.5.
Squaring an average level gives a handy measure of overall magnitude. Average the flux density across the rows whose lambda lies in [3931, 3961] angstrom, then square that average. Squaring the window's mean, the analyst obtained 127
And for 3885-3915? 157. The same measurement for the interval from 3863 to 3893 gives 163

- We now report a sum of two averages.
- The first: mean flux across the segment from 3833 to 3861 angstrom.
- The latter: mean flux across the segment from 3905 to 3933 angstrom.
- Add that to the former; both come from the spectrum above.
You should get 24.7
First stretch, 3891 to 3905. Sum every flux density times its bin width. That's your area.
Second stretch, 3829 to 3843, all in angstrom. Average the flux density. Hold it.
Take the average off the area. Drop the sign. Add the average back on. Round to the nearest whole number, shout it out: 181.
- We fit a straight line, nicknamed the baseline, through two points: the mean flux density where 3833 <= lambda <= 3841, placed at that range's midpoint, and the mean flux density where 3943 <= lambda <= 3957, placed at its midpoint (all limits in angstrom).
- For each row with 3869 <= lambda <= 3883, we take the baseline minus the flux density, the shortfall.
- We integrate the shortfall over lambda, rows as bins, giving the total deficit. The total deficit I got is -47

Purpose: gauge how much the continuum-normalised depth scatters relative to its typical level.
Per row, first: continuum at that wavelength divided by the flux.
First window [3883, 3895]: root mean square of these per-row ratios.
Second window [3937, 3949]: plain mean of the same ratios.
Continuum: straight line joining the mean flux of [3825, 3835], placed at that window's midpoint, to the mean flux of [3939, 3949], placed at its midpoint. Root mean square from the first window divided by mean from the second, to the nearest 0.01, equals 1.07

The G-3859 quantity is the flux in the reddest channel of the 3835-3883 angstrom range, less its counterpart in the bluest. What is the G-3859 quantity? 6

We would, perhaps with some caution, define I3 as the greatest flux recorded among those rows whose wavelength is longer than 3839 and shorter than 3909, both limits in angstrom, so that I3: 15.02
